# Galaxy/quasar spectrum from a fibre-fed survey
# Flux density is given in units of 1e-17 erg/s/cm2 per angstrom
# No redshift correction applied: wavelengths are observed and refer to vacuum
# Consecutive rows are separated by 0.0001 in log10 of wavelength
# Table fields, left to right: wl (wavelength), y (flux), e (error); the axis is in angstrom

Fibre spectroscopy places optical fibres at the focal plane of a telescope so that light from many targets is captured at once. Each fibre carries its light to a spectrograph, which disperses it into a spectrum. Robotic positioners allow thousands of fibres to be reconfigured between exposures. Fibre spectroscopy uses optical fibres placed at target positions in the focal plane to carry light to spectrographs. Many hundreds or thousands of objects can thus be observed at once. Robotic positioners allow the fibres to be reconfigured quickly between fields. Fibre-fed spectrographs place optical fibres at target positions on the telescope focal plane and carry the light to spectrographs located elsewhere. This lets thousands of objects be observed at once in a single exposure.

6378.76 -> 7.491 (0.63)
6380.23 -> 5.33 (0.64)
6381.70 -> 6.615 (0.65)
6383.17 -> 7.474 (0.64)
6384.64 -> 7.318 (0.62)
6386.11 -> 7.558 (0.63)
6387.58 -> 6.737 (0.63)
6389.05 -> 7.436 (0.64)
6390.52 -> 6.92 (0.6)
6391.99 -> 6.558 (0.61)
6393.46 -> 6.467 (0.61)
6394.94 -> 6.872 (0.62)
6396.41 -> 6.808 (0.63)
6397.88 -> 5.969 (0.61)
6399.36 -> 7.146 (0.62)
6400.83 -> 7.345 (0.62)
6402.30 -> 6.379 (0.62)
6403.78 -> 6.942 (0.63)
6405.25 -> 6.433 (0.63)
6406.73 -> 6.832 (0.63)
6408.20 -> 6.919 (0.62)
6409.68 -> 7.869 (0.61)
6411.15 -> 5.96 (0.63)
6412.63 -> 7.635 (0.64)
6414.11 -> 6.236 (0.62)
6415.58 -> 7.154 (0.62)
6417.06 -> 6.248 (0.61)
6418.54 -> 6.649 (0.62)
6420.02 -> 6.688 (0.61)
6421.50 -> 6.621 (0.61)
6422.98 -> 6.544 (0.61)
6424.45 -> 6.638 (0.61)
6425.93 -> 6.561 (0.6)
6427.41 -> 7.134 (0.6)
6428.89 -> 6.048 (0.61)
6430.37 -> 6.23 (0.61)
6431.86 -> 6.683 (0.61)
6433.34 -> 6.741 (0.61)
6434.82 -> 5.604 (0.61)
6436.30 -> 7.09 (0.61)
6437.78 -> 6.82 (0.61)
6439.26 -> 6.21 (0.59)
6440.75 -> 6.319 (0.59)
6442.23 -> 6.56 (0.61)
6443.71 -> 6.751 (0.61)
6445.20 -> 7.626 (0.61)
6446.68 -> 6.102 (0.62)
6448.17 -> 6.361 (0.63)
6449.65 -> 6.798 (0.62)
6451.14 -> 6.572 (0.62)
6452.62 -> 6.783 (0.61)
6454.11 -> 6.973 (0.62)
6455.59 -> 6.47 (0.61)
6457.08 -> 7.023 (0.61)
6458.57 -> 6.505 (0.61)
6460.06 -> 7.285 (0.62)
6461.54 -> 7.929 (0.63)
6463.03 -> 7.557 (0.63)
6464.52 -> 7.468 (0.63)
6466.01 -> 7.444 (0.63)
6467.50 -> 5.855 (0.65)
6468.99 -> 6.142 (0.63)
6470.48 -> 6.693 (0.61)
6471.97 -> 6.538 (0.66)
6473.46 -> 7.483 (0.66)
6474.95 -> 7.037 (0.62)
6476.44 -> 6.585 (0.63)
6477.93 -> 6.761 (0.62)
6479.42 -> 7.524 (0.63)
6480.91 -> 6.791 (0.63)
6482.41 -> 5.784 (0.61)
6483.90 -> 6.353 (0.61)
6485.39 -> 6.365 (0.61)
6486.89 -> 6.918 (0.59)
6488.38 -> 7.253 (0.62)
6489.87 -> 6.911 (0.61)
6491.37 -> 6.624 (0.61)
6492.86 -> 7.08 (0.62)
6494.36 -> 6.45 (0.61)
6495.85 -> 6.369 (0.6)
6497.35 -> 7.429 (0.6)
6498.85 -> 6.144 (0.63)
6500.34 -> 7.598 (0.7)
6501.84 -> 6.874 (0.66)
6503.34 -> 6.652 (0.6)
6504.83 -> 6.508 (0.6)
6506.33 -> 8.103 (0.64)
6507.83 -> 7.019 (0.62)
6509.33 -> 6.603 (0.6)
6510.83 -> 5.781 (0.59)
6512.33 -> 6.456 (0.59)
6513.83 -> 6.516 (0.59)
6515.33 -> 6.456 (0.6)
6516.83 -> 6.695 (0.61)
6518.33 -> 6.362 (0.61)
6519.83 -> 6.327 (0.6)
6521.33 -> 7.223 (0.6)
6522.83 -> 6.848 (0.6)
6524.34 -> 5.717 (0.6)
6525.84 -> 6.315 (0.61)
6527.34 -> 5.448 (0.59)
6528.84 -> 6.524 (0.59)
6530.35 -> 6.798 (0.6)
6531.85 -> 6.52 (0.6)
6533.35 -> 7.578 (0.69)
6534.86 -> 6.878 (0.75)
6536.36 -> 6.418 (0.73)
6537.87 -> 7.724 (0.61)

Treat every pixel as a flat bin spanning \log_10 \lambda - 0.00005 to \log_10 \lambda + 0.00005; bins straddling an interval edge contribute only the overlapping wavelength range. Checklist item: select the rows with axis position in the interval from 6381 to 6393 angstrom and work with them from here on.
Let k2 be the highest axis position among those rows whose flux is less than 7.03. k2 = 6391.99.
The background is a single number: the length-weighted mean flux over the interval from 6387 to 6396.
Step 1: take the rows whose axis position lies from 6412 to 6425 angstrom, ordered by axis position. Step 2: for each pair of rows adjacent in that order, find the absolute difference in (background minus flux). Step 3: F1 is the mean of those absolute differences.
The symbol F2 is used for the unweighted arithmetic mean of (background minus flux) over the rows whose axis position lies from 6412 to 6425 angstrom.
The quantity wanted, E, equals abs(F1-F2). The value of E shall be 0.37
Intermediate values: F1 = 0.49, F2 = 0.12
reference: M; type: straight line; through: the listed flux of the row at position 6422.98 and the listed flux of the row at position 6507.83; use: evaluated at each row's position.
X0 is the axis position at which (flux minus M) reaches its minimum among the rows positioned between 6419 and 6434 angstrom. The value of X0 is 6428.89 angstrom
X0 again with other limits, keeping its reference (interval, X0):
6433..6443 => 6434.82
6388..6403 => 6397.88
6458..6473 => 6467.50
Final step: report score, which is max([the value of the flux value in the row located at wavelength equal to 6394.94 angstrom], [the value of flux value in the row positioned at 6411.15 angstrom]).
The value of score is 6.87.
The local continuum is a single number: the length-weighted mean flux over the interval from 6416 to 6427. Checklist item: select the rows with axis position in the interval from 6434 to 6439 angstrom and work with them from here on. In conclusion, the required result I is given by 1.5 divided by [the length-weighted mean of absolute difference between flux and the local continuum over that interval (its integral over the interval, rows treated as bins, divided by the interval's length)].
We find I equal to 2.7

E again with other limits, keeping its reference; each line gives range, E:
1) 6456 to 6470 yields 0.73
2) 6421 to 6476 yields 0.40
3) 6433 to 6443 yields 0.29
